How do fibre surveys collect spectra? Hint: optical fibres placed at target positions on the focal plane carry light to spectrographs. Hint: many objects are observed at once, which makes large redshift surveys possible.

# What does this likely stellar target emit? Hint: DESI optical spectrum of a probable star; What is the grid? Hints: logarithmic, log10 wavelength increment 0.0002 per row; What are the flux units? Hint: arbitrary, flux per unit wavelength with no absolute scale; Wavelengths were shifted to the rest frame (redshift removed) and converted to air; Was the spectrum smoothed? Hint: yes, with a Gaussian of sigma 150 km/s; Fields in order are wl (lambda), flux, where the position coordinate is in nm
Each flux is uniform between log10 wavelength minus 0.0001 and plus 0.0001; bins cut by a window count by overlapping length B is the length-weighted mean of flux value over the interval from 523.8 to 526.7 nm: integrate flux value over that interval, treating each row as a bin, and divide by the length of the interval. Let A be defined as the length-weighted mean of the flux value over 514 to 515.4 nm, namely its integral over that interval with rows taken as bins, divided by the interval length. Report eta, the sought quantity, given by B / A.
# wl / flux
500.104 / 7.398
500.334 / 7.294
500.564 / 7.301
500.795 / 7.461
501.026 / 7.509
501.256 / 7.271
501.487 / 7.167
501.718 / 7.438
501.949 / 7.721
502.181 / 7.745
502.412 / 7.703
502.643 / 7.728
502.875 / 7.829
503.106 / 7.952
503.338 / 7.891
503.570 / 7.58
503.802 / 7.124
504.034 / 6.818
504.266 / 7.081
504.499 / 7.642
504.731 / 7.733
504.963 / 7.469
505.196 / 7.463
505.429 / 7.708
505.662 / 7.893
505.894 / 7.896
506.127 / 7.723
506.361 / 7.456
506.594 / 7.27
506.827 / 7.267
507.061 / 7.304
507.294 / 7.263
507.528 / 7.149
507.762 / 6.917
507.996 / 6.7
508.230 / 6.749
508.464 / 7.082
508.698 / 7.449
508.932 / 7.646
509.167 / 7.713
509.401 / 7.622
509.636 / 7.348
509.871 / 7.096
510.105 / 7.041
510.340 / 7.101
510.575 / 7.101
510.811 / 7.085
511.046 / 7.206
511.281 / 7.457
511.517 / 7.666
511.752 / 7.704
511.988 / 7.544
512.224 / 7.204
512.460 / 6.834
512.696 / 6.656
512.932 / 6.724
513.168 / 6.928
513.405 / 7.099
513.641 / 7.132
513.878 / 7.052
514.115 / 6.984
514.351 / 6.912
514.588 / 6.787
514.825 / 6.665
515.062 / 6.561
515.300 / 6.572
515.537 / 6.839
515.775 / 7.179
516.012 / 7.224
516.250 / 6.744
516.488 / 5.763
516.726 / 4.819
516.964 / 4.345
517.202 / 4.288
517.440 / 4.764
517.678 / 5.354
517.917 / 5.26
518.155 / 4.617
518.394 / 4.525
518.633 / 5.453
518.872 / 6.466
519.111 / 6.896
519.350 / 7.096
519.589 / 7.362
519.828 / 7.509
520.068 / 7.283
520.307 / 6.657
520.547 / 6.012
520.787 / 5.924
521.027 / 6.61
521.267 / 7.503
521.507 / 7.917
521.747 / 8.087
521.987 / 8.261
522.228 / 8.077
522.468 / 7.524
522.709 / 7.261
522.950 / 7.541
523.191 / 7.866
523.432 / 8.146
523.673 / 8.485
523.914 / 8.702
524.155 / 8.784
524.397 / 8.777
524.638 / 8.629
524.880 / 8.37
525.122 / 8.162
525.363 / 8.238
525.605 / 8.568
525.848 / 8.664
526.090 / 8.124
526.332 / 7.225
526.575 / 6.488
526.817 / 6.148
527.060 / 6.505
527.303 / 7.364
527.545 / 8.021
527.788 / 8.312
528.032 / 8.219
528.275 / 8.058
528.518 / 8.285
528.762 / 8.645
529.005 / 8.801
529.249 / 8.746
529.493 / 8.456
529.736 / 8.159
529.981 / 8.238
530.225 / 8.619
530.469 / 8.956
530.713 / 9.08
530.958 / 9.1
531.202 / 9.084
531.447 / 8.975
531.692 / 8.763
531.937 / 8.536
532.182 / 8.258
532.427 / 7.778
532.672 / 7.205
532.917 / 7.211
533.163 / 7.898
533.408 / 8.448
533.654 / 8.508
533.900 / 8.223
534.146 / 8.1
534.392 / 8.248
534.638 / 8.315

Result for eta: 1.22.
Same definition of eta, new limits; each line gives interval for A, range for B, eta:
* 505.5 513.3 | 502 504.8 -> 1.04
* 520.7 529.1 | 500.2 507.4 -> 0.95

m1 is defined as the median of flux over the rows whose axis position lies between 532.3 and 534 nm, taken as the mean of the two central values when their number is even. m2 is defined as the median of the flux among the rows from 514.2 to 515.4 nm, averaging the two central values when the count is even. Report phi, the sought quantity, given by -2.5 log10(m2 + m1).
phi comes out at -2.91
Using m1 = 7.90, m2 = 6.7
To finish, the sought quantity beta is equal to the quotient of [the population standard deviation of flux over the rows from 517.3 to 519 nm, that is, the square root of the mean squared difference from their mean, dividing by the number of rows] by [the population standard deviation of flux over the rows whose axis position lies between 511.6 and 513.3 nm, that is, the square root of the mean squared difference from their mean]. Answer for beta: 1.6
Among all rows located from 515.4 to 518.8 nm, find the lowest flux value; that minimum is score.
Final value 4.288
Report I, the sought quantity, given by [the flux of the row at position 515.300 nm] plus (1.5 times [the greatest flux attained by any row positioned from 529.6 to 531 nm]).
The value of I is 20.2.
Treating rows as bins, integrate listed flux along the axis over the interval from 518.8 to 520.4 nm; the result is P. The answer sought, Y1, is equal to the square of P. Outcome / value 128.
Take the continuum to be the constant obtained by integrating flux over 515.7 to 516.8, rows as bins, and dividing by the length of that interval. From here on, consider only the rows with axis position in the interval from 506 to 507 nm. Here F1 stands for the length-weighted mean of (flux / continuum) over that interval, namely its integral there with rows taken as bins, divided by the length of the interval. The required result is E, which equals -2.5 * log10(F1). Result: -0.17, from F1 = 1.16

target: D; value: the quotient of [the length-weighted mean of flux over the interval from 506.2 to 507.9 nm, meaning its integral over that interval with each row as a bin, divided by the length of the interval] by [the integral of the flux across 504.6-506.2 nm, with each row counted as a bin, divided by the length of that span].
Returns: 0.94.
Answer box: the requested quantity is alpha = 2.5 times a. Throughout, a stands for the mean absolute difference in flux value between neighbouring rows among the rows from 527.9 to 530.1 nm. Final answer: 0.5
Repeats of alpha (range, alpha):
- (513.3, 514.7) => 0.2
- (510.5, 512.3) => 0.4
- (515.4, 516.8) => 1.4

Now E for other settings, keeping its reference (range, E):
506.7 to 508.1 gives -0.12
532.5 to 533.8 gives -0.23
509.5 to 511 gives -0.12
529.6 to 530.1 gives -0.27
